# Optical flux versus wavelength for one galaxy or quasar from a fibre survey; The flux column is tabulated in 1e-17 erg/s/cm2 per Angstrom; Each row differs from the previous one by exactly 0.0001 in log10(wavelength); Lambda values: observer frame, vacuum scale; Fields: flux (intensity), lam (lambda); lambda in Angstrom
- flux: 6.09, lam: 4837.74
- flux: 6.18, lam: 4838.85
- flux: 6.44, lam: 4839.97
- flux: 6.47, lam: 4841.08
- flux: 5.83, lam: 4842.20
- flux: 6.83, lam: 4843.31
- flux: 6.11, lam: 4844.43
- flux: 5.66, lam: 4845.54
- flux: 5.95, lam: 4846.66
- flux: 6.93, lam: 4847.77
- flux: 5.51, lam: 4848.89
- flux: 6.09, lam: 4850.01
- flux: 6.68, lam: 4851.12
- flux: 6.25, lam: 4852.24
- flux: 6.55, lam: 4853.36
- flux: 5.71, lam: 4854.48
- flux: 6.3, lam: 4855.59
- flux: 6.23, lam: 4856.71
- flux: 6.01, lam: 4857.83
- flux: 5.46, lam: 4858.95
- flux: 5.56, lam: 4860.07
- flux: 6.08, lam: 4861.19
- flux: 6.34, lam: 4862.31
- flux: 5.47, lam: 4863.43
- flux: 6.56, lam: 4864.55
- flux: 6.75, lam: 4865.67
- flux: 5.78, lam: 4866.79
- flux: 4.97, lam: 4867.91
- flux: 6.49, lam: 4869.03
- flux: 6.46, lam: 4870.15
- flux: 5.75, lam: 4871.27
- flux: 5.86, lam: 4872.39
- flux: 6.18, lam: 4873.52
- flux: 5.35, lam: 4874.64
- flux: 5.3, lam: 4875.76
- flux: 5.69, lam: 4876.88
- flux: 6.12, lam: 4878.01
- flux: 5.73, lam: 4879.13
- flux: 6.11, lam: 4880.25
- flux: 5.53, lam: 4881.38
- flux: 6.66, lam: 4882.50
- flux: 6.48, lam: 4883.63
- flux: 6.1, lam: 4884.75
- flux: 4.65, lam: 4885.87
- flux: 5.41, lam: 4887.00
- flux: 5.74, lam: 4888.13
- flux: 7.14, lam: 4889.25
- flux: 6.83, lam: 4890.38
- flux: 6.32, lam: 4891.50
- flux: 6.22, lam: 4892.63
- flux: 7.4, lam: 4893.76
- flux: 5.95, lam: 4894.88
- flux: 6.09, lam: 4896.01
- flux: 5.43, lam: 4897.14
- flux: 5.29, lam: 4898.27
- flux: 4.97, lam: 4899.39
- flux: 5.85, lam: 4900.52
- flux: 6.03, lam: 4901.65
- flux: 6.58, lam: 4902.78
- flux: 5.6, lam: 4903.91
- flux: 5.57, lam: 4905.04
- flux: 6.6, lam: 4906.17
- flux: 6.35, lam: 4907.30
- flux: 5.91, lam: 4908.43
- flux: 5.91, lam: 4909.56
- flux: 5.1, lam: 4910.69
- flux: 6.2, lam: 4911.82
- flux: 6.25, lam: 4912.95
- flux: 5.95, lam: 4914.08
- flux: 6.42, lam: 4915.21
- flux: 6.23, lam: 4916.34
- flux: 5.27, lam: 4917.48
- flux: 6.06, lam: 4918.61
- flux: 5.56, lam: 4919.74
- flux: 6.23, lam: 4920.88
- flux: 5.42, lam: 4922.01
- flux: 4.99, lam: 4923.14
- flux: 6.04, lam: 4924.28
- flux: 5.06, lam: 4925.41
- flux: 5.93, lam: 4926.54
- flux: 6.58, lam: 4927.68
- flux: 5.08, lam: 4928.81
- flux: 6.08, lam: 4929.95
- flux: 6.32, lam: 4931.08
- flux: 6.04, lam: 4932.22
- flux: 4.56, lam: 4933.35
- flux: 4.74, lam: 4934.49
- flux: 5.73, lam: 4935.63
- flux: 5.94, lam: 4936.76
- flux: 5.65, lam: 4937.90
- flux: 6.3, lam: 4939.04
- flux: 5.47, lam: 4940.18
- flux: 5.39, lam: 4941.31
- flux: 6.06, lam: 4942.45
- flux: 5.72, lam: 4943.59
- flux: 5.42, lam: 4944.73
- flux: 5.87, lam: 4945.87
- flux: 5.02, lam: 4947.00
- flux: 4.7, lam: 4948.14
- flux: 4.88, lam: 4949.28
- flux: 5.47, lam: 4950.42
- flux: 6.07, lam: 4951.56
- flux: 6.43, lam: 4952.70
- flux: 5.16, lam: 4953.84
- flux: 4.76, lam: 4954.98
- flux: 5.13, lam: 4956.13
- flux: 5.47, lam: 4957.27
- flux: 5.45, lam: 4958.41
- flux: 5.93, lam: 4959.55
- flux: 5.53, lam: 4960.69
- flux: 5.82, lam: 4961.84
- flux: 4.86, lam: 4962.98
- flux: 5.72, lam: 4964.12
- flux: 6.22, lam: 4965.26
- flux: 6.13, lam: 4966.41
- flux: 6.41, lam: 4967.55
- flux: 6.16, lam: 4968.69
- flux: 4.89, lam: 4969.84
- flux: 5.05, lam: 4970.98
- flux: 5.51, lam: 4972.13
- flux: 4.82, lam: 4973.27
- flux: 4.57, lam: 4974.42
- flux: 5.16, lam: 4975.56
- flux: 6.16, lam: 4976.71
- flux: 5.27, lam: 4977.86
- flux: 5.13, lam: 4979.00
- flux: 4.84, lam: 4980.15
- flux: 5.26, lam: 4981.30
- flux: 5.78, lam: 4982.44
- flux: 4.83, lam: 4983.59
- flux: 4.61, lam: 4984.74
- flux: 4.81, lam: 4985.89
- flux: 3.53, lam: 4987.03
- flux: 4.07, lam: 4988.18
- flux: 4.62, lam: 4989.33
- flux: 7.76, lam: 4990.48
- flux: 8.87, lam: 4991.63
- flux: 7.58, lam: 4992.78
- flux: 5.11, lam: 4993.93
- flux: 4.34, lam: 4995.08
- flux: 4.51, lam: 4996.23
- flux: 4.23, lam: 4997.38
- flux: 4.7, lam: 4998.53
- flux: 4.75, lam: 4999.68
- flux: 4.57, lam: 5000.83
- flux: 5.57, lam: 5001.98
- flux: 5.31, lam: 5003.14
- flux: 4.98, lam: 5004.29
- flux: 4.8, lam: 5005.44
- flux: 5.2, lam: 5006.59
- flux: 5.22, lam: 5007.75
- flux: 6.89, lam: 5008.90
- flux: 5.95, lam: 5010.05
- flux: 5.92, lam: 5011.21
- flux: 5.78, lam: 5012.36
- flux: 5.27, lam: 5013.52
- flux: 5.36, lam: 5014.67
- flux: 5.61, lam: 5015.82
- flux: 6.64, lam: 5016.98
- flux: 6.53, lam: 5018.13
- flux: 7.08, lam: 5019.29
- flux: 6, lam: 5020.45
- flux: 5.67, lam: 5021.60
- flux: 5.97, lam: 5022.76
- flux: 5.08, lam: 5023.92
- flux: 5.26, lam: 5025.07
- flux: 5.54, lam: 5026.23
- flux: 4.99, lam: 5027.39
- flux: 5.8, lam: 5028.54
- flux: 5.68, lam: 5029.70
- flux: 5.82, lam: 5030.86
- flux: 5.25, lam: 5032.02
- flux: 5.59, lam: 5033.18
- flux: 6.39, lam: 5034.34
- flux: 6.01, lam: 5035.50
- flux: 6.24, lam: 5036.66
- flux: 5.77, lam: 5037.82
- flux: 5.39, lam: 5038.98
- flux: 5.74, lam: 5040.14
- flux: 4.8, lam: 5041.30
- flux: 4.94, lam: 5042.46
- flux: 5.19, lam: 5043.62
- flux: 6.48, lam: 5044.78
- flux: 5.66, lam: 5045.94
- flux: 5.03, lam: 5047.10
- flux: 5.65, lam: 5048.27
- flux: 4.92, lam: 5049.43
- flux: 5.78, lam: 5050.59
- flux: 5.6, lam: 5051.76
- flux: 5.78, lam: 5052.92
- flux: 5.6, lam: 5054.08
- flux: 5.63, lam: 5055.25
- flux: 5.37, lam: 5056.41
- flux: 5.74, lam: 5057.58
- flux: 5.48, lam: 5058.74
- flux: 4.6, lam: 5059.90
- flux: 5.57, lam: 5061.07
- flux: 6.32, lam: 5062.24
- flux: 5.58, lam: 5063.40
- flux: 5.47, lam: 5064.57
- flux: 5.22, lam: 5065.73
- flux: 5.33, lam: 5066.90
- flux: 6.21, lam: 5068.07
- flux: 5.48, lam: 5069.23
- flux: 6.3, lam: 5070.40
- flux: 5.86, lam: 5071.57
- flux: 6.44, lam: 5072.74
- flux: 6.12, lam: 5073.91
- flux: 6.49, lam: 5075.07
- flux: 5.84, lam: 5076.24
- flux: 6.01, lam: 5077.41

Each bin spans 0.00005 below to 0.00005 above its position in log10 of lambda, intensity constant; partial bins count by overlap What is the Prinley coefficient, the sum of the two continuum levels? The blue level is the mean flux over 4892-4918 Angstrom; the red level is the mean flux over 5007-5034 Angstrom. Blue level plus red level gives 11.7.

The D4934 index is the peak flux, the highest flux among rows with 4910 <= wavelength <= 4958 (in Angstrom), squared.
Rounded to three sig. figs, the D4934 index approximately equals 43.3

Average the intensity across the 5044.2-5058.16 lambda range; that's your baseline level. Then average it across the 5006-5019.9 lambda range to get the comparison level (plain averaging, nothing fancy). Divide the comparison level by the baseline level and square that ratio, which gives 1.13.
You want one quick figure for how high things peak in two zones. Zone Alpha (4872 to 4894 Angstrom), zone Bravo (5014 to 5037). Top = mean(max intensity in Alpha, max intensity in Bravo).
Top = 7.2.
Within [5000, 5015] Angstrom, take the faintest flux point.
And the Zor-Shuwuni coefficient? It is 4.57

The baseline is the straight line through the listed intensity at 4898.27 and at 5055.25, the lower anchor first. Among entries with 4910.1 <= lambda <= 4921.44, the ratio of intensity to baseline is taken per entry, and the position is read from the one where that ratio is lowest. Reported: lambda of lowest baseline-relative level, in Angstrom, 4910.69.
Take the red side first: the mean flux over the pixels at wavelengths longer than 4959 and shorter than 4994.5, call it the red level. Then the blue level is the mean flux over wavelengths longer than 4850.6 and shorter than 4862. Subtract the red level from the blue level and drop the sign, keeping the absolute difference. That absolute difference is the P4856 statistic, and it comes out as 0.57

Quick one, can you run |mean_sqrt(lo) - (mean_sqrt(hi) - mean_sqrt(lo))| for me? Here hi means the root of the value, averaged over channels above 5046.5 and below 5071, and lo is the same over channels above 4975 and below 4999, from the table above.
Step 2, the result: 2.22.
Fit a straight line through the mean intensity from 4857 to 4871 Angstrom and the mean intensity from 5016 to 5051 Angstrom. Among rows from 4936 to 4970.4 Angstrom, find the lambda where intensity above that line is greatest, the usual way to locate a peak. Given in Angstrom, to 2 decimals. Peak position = 4967.55 Angstrom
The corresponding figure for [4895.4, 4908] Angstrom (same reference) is 4906.17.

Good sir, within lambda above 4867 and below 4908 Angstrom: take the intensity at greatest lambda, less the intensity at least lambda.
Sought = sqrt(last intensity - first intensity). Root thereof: 1.17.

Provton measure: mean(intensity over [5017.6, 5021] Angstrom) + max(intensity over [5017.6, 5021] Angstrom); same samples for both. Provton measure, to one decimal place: 13.6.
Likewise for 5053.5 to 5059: 11.3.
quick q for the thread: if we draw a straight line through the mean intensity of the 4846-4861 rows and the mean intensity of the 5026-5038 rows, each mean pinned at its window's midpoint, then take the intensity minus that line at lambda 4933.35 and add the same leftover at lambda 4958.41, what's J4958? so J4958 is -1.8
